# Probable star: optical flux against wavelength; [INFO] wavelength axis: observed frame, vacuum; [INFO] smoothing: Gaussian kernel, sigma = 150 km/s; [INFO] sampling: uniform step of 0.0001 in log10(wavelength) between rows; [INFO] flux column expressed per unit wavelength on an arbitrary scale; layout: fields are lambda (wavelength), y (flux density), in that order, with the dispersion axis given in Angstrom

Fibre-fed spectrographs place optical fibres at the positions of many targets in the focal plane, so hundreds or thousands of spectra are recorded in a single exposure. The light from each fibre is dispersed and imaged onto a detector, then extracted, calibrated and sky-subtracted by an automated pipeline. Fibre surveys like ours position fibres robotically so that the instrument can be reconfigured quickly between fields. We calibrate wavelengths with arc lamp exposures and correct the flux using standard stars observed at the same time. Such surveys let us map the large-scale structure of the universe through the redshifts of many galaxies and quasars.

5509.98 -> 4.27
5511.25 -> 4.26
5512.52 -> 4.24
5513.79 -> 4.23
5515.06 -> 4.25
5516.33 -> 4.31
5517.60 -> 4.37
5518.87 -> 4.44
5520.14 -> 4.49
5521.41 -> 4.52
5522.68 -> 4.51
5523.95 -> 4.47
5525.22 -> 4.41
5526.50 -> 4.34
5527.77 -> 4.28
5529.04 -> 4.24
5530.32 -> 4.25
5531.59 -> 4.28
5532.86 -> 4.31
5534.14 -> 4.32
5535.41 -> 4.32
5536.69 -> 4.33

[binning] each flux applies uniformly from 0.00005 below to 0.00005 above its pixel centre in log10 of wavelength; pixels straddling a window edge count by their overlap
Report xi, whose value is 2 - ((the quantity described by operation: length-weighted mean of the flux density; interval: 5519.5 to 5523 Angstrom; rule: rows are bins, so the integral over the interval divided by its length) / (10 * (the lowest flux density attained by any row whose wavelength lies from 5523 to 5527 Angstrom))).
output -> 1.90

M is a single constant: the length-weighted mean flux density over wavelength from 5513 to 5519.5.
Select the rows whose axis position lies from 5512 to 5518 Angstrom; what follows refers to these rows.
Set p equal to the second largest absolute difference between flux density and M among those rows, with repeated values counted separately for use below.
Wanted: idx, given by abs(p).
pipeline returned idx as 0.078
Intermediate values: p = 0.078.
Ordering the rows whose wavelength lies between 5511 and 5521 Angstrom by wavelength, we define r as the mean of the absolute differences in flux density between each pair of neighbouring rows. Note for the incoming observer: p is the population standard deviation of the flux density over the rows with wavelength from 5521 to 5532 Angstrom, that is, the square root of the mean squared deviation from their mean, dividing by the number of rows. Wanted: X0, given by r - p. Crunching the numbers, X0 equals -0.07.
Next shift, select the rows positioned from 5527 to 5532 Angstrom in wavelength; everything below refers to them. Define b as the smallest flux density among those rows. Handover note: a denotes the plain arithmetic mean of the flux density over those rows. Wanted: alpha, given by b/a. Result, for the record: 0.995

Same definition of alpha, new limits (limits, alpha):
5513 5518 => 0.986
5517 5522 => 0.981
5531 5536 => 0.994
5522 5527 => 0.979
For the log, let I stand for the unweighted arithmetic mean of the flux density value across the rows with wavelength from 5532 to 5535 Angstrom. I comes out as 4.315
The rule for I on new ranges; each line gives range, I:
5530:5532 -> 4.265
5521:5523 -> 4.515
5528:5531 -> 4.245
